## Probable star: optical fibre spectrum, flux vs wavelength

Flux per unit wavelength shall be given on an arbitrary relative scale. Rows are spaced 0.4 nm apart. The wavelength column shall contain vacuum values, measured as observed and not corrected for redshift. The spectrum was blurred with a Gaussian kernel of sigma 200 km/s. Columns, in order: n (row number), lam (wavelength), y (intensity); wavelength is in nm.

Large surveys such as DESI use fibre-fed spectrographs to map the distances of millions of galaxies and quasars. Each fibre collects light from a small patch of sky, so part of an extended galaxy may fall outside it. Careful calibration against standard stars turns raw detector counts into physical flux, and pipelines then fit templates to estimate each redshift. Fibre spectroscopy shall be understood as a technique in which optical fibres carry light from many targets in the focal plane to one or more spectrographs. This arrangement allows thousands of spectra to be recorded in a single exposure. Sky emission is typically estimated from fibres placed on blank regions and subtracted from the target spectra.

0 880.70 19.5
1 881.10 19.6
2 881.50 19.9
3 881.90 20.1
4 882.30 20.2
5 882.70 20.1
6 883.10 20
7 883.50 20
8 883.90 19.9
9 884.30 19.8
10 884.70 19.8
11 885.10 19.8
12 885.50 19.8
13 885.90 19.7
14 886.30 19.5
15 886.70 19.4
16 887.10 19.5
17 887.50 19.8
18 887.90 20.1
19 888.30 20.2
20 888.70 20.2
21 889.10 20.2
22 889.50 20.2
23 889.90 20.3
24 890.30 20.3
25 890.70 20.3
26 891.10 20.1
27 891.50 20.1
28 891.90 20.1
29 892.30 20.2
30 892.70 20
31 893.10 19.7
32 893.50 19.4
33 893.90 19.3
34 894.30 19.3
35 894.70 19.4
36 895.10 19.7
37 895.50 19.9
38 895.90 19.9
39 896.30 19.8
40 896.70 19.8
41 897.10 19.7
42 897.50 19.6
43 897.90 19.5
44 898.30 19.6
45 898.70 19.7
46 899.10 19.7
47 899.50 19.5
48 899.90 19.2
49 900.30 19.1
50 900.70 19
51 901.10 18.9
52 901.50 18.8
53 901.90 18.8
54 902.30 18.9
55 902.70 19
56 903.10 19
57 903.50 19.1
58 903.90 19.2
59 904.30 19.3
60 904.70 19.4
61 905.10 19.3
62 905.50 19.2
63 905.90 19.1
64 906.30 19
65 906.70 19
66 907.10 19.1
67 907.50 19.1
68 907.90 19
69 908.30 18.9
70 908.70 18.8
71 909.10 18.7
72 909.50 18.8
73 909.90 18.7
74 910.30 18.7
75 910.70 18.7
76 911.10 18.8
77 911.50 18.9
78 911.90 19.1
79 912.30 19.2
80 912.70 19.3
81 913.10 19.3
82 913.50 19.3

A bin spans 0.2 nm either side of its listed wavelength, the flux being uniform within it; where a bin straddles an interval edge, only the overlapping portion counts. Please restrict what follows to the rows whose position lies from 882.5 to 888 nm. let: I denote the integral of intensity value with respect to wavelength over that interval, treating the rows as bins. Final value 109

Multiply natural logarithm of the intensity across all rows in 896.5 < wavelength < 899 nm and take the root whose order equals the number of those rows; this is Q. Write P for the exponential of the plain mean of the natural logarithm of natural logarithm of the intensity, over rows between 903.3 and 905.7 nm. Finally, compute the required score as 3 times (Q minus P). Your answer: 0.06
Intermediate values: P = 2.96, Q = 2.98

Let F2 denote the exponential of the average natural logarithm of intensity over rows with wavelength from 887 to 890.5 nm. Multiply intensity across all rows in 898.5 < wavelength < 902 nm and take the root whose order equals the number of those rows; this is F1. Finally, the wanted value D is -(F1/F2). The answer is -0.96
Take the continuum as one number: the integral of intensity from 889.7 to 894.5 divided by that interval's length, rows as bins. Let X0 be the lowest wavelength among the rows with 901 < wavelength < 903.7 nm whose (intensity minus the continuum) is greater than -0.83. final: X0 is 903.50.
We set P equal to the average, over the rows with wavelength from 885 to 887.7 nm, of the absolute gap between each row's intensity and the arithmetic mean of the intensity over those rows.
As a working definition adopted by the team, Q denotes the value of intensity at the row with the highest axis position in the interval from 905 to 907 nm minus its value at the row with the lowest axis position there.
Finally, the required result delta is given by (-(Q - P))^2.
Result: 0.203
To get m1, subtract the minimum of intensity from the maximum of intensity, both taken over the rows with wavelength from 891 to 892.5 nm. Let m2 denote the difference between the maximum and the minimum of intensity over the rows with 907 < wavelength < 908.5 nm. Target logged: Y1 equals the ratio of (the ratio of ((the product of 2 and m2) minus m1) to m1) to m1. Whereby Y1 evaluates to 30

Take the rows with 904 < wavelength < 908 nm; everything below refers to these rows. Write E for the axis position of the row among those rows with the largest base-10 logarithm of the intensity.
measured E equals 904.70 nm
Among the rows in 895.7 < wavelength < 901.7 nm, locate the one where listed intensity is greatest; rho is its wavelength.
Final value 895.90 nm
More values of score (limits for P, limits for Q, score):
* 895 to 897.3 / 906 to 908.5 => -0.12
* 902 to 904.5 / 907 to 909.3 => -0.02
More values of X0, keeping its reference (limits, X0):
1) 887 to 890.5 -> 887.10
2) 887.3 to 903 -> 887.50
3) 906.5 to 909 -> 907.10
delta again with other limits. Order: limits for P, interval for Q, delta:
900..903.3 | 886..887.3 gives 0.008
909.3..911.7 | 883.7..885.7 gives 0.028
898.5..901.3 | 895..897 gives 0.034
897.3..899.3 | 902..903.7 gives 0.018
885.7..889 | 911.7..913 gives 0.006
